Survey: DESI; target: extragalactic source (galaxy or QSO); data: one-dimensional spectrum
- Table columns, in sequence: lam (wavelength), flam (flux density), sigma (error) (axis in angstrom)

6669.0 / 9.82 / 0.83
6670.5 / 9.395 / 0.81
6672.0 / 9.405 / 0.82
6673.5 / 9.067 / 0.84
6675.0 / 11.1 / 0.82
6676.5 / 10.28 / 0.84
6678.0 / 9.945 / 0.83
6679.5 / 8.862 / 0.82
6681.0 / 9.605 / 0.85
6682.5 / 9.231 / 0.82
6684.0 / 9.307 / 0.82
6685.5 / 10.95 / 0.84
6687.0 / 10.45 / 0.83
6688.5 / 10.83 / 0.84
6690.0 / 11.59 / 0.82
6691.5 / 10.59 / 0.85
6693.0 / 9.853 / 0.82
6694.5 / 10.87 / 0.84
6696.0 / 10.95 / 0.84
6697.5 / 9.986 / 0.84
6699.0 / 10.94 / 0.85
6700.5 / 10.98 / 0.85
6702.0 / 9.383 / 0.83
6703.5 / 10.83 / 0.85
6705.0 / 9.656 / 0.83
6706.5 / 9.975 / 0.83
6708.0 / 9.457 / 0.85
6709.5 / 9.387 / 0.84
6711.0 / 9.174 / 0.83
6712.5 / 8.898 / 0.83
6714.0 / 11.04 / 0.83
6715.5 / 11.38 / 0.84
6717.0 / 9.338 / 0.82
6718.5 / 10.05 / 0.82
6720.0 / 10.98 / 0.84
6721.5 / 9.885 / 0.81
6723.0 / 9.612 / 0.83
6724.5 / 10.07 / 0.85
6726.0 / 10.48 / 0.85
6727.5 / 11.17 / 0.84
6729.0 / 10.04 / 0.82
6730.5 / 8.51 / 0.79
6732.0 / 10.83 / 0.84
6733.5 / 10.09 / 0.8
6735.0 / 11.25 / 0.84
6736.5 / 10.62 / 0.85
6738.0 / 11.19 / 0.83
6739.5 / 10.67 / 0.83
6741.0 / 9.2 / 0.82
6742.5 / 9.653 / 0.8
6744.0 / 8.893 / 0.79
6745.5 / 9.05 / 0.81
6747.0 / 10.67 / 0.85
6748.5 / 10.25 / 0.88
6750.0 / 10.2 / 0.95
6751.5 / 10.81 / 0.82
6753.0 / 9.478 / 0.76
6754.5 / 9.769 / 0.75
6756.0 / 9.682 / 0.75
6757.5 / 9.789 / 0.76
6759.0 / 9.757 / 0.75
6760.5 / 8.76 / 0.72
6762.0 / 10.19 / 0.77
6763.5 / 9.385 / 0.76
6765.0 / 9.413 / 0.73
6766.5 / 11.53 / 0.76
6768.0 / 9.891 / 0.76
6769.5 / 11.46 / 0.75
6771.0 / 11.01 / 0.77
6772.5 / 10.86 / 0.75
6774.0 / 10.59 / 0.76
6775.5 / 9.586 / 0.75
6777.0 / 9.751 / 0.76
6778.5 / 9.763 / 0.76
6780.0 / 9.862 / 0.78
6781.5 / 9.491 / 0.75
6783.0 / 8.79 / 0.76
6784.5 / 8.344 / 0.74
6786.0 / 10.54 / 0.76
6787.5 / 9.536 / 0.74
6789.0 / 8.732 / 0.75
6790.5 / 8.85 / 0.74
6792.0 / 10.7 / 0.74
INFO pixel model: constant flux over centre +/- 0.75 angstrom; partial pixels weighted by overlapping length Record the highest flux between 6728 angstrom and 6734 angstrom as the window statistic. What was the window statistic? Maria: 10.83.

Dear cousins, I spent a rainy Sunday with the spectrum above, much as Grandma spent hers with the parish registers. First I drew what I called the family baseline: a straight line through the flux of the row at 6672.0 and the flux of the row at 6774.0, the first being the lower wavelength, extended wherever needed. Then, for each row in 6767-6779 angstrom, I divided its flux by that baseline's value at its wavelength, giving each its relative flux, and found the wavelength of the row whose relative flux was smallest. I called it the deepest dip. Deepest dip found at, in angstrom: 6775.5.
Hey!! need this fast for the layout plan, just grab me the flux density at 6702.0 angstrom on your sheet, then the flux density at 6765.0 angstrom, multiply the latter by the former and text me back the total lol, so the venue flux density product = 88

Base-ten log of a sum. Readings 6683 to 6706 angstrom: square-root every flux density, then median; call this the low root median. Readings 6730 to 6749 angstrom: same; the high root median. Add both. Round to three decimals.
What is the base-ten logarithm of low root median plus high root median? 0.812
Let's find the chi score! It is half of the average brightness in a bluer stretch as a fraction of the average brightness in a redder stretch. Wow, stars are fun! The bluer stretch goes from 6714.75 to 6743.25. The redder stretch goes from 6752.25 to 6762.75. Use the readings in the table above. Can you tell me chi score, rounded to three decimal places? 0.533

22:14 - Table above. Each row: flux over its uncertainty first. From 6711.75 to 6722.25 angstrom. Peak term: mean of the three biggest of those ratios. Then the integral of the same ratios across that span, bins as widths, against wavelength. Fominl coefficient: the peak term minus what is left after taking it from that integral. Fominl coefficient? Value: -103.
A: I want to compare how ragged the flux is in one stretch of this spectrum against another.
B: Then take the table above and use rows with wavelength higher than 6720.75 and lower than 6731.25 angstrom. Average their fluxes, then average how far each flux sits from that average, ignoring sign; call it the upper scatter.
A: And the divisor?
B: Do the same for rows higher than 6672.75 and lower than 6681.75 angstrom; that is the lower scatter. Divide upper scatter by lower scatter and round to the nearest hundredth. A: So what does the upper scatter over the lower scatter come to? 0.86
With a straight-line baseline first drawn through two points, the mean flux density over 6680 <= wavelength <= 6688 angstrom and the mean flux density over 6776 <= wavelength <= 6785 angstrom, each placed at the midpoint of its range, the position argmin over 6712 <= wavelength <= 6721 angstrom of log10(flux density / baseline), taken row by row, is 6712.5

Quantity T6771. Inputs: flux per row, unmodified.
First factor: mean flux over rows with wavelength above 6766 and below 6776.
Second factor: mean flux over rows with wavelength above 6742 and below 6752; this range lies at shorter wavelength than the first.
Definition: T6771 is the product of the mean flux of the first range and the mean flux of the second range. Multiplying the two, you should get 106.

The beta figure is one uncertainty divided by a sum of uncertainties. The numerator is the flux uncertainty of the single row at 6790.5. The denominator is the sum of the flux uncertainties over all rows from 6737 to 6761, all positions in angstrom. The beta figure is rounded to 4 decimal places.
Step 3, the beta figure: 0.0575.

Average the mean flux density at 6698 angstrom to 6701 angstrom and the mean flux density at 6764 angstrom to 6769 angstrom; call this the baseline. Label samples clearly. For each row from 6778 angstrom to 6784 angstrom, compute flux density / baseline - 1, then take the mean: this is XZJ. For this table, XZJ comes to -0.11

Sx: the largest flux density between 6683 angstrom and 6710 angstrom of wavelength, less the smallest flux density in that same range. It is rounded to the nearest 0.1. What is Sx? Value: 2.3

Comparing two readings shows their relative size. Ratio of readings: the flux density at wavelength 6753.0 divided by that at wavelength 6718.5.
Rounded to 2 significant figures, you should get 0.94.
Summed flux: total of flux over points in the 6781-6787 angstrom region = 37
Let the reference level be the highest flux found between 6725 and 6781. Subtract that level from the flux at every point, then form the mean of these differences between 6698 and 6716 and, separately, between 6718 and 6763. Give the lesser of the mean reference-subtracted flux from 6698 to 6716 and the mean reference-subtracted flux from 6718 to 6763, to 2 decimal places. -1.48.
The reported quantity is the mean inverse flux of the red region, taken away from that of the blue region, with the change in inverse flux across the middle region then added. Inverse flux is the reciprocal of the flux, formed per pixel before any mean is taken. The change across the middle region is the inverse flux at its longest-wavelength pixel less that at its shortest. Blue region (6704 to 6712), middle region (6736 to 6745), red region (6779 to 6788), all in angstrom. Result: 0.017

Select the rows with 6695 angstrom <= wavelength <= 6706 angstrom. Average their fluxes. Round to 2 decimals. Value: 10.39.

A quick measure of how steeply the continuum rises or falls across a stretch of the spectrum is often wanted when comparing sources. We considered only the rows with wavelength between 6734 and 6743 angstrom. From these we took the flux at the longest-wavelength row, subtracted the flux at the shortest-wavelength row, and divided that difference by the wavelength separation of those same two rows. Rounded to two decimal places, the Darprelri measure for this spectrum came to -0.21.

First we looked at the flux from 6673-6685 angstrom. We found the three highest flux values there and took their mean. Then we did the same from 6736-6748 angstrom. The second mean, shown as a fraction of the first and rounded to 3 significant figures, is 1.04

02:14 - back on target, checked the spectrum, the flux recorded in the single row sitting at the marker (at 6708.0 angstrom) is 9.457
